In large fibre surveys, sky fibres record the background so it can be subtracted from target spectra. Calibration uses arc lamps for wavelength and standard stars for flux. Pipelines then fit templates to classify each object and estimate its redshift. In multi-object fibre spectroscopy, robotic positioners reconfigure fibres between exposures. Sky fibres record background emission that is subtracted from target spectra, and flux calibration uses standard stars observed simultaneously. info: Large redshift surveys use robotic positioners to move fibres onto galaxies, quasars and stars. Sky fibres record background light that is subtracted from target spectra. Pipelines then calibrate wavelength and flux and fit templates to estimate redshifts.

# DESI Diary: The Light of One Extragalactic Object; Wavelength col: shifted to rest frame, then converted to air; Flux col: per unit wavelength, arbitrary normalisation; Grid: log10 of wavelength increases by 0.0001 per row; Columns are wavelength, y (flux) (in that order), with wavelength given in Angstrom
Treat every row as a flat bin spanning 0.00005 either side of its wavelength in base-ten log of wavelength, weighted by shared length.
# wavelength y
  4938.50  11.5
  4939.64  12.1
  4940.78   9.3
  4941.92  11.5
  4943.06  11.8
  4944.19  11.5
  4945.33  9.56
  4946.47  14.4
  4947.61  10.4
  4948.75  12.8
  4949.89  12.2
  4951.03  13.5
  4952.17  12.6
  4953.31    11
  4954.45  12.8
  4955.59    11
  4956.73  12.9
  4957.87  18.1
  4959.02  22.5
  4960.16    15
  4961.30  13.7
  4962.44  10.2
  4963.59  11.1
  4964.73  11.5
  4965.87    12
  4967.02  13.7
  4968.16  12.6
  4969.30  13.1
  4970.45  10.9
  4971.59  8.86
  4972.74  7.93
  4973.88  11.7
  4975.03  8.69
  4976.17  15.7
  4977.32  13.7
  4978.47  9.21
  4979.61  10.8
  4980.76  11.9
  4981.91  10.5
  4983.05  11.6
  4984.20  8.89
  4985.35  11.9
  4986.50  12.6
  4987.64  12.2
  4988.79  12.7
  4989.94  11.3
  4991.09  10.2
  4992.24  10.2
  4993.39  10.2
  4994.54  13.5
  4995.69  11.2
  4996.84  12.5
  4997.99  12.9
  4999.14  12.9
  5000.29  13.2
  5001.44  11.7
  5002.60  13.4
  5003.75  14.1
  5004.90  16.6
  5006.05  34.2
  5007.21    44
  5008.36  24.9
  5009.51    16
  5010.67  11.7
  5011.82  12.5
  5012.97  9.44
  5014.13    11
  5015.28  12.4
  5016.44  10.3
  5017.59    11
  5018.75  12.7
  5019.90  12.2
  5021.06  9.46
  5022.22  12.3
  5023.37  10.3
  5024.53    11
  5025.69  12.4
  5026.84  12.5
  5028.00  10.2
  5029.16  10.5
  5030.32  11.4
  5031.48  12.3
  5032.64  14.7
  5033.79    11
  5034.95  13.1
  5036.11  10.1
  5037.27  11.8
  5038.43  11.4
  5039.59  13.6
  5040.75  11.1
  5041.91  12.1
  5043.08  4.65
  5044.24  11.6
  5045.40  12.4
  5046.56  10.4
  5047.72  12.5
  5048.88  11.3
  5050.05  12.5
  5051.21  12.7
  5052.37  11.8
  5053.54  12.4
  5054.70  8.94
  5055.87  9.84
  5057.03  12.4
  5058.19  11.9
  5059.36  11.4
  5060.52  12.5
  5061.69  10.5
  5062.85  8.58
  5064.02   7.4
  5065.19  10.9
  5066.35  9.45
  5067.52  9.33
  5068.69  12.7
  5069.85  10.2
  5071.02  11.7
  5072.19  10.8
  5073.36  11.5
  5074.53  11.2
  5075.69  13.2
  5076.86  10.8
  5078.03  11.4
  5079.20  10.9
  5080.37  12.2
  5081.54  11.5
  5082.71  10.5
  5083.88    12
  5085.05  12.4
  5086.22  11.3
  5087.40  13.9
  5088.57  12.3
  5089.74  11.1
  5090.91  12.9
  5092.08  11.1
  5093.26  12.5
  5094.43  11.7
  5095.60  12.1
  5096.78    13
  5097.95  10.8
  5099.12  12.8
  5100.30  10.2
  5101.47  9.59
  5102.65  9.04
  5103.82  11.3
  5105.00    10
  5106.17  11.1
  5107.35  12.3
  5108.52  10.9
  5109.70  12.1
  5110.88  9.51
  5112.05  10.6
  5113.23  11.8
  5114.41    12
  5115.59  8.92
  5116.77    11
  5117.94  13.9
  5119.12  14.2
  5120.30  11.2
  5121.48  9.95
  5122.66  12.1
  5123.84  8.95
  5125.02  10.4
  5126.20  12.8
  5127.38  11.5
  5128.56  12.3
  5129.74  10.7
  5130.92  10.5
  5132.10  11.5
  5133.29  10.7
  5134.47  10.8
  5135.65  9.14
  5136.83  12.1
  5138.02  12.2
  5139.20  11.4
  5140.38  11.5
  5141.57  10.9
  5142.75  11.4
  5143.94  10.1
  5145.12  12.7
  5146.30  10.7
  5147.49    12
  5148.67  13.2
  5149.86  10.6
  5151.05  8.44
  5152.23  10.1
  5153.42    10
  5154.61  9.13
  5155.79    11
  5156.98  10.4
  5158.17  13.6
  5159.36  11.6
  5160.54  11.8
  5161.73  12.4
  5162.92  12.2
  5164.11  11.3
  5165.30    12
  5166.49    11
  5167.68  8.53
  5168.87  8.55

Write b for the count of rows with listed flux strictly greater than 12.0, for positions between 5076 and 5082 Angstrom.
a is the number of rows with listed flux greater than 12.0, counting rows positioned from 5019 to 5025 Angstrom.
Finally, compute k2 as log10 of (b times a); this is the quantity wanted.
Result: 0.30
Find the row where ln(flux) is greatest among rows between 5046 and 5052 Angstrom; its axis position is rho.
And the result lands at 5051.21 Angstrom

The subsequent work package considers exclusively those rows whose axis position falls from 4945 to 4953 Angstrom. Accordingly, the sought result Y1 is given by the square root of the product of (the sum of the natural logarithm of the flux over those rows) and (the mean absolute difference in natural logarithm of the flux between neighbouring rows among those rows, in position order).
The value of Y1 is 1.8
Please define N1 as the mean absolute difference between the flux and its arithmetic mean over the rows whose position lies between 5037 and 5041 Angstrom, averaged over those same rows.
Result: 0.81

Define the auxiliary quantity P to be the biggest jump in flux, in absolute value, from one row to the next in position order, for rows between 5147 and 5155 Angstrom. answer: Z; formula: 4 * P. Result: 10.4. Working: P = 2.6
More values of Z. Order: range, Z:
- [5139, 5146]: 10.4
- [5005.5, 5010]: 76.4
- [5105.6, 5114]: 10.4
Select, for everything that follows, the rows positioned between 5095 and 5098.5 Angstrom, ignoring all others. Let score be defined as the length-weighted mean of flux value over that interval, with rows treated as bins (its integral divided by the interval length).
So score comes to 12.0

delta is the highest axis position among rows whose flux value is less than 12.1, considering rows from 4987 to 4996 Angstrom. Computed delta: 4995.69 Angstrom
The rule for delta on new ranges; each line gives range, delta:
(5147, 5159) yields 5156.98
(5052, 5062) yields 5061.69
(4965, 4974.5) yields 4973.88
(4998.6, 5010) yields 5001.44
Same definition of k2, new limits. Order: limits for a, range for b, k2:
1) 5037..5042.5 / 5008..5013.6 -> 0.78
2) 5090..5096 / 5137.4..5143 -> 0.48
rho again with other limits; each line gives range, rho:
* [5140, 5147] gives 5145.12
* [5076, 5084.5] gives 5080.37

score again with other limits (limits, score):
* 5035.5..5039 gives 11.1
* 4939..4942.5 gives 10.9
